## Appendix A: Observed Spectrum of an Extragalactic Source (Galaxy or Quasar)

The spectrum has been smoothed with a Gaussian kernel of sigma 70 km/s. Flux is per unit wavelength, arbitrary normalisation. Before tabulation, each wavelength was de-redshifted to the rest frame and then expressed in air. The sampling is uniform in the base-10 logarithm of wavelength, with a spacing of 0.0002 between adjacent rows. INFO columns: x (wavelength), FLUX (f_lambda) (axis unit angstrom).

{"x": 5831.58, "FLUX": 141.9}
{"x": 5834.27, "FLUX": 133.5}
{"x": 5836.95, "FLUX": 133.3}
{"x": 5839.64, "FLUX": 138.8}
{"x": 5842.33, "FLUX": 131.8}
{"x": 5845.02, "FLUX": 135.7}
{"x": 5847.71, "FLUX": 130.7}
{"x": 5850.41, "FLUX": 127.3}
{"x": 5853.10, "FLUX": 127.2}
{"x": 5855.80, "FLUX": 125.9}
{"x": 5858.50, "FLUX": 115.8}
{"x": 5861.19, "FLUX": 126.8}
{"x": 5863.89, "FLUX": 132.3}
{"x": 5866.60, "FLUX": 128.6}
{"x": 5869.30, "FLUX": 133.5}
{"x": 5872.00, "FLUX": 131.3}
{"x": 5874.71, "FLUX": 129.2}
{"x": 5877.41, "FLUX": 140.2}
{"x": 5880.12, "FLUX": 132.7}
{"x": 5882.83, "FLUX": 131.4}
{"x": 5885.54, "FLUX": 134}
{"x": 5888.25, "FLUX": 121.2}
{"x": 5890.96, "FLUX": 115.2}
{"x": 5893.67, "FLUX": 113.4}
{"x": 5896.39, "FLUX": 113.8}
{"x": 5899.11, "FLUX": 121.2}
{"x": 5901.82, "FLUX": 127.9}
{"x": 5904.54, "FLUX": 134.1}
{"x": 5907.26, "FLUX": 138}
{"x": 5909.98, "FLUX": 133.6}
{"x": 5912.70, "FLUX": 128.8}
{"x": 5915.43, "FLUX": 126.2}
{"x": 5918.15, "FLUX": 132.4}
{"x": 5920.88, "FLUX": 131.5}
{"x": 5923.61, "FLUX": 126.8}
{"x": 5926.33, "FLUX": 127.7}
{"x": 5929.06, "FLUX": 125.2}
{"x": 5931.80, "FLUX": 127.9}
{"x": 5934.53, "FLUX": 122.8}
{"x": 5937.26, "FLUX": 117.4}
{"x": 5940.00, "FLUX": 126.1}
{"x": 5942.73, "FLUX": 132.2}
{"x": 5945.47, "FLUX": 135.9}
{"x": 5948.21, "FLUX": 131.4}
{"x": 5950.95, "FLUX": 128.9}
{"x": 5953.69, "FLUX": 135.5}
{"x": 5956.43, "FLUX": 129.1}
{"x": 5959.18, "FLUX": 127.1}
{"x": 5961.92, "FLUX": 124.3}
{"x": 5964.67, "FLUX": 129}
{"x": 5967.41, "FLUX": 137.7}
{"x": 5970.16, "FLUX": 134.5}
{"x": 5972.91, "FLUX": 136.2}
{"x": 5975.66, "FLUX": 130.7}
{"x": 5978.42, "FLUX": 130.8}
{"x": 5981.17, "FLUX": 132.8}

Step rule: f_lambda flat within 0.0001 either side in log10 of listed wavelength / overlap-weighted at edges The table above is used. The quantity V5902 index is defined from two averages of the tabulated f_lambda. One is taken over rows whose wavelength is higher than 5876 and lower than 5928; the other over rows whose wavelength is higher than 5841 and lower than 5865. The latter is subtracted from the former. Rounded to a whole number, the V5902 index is 0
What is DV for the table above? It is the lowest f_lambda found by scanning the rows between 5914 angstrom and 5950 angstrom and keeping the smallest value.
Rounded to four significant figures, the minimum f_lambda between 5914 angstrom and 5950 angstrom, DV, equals 117.4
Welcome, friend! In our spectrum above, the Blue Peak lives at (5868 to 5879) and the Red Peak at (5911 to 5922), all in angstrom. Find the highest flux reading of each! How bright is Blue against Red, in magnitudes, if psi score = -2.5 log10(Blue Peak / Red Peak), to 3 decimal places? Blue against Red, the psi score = -0.062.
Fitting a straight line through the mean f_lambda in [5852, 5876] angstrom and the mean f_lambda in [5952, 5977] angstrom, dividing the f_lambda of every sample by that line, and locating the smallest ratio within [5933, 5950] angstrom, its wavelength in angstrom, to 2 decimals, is 5937.26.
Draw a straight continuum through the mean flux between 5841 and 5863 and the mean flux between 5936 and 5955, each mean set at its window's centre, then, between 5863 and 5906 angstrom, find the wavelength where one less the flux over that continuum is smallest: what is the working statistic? 5877.41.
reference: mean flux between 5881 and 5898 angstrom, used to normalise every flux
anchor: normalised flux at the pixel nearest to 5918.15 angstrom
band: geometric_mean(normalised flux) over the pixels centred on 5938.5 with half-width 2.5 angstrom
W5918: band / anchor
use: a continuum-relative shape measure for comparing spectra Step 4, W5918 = 0.92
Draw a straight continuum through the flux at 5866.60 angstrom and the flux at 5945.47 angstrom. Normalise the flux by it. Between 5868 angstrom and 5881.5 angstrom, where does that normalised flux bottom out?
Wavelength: 5874.71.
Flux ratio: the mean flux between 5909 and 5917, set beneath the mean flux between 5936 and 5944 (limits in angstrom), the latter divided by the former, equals 0.97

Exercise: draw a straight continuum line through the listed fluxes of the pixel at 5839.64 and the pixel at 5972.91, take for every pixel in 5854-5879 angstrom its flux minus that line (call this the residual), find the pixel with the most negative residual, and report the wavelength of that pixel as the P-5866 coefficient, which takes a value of 5858.50 angstrom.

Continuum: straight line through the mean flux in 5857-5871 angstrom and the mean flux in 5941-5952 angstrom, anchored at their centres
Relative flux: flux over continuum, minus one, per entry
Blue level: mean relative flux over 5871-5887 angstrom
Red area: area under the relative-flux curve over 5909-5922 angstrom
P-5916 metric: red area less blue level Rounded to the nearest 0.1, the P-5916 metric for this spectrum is 0.0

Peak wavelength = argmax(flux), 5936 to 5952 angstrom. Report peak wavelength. 5945.47 angstrom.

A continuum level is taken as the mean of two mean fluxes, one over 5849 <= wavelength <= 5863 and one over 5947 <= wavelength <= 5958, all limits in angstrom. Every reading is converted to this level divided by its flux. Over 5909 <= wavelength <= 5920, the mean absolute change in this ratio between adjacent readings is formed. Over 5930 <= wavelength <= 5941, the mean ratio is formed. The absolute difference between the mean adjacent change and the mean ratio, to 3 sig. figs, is 1.00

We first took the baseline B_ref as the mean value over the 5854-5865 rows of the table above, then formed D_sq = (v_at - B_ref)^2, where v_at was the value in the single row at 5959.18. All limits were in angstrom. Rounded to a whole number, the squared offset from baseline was 4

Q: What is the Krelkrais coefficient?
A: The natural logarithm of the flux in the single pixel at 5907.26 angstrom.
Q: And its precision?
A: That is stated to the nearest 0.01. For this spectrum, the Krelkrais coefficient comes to 4.93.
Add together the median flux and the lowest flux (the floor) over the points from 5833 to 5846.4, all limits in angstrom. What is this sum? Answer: 265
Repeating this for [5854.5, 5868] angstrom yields 243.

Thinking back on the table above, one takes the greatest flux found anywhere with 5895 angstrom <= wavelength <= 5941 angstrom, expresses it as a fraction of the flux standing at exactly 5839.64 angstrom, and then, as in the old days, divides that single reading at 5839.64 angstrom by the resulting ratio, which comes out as 140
